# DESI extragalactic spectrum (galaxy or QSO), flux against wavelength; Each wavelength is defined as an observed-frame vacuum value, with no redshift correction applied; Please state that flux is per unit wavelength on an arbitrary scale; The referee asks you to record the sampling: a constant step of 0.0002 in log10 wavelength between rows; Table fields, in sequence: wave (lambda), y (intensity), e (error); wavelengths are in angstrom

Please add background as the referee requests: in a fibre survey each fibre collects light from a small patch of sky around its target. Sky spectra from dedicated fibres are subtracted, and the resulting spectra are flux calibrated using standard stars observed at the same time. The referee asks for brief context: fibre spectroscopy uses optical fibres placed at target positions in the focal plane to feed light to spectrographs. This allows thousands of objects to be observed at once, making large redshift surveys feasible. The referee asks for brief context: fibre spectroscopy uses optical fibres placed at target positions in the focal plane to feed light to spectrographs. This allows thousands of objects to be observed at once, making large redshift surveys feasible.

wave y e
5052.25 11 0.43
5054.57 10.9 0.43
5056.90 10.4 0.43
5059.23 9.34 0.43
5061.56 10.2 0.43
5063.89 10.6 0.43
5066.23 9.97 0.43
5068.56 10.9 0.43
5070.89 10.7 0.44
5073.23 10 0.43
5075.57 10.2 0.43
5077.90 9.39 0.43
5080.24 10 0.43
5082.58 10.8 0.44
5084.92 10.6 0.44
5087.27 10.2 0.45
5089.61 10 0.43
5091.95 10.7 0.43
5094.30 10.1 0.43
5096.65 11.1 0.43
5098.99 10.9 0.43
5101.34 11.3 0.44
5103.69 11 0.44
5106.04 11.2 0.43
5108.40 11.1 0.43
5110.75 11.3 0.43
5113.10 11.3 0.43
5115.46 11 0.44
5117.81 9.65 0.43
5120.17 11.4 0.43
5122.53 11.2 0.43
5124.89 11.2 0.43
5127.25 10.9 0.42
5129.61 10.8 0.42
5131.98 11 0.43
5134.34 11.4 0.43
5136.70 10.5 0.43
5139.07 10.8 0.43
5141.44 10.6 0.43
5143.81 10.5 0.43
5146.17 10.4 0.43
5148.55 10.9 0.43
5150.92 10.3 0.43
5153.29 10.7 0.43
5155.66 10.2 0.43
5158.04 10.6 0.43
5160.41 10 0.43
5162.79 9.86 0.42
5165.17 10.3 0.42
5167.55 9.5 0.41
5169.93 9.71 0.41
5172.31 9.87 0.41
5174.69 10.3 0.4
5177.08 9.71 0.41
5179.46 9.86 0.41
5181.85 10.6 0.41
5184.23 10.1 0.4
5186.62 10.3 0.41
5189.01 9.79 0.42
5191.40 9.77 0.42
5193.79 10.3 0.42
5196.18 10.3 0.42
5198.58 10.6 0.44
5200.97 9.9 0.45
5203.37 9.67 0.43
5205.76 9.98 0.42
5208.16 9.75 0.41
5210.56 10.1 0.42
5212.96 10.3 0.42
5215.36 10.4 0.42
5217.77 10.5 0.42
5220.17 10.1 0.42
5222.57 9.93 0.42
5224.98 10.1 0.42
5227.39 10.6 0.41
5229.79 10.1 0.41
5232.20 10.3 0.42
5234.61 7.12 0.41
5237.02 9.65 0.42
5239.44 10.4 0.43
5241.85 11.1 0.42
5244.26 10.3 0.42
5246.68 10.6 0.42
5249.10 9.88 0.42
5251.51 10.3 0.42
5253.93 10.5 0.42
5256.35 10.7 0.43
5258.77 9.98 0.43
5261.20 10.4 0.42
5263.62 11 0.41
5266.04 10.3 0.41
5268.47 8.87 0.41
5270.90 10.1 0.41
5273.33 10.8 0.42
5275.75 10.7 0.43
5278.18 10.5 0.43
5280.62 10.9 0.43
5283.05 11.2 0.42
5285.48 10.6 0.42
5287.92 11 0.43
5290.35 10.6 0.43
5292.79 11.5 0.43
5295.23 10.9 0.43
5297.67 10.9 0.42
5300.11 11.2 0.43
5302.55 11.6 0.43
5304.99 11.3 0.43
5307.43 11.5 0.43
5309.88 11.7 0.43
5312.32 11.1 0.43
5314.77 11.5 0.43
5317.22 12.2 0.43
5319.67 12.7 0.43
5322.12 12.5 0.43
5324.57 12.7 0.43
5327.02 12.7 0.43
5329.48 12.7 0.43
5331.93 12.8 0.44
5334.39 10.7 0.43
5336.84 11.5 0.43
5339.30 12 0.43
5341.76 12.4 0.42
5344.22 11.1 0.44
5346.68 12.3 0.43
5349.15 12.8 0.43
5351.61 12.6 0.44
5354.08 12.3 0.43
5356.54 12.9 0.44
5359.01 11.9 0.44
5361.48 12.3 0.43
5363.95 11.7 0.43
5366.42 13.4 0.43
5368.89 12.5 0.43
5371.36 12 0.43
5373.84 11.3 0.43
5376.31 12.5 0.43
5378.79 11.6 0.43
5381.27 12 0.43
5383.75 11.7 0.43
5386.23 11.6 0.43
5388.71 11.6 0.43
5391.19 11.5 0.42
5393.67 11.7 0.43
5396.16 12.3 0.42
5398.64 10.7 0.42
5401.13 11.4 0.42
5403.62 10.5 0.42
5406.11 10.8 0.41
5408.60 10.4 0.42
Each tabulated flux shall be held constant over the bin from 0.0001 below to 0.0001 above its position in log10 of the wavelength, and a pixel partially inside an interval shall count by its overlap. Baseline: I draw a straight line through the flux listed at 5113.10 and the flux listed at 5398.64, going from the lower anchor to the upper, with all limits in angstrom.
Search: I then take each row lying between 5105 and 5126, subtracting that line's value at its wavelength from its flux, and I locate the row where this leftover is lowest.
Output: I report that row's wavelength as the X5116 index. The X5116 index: 5117.81 angstrom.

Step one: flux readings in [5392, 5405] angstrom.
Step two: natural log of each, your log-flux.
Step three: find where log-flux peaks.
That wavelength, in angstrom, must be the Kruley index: 5396.16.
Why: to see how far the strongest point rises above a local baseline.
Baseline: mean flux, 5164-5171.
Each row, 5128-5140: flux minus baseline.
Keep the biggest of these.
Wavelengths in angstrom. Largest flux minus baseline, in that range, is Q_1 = 1.6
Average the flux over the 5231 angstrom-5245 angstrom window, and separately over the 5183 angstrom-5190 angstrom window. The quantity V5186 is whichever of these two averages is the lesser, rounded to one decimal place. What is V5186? 9.8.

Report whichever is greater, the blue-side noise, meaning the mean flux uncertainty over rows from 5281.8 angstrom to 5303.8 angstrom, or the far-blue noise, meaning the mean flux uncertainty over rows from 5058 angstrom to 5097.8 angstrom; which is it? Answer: 0.433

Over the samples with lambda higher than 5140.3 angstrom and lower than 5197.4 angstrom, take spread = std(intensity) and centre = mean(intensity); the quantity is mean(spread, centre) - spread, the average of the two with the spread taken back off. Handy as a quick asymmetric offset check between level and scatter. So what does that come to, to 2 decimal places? 4.91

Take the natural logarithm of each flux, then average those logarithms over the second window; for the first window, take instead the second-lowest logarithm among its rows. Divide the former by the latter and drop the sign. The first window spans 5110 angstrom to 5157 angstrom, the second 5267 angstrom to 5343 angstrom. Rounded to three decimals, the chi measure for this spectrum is 1.046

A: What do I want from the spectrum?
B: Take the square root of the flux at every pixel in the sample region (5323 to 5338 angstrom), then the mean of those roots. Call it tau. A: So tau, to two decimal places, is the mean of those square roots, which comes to 3.49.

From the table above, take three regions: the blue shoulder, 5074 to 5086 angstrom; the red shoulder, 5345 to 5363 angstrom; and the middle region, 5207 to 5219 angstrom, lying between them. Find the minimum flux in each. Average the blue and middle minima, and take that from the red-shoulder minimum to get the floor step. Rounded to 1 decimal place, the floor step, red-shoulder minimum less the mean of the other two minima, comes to 2.3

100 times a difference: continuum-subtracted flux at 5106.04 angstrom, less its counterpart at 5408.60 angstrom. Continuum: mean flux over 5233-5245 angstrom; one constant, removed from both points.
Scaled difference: 80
